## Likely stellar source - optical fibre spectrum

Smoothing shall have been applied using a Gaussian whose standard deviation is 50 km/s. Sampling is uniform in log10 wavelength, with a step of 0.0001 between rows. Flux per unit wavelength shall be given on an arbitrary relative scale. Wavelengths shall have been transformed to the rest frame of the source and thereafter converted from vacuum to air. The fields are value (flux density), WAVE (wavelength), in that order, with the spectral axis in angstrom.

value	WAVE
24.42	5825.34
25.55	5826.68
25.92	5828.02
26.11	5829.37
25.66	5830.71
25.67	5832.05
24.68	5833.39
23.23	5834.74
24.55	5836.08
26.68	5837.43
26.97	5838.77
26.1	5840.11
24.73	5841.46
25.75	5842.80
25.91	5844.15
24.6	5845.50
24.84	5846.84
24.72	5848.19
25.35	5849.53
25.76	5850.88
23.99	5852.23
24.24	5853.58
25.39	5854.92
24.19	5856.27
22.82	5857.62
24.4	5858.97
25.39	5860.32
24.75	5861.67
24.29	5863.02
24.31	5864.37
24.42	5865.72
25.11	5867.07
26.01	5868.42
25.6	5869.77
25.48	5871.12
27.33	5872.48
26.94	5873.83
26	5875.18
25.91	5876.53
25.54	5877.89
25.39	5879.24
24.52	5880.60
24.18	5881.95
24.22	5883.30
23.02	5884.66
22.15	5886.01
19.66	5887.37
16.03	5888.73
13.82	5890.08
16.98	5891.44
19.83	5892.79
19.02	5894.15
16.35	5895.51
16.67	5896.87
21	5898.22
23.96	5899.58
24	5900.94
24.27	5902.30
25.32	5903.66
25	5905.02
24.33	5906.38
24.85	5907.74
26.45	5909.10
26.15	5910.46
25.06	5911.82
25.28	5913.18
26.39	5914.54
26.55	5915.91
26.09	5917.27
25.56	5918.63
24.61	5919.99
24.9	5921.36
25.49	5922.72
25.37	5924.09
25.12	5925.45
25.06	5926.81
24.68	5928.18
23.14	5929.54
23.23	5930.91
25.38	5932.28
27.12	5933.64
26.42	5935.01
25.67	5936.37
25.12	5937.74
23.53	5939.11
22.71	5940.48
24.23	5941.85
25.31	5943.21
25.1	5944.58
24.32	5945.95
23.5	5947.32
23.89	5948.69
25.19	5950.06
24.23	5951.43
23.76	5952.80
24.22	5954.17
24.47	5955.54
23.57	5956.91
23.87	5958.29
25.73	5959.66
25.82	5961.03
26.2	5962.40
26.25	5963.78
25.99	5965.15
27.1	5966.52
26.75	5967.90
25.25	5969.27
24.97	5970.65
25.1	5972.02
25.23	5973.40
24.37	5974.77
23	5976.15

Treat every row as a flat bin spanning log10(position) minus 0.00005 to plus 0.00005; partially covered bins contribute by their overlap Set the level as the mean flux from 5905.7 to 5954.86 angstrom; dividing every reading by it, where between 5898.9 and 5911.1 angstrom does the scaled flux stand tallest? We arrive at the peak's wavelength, 5909.10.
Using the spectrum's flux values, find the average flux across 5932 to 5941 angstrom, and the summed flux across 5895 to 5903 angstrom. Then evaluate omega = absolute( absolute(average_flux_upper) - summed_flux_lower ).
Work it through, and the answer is 101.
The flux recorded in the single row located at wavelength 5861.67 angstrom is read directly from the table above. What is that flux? 24.75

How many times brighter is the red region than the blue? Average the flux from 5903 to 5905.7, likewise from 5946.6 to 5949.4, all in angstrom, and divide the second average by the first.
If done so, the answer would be 0.94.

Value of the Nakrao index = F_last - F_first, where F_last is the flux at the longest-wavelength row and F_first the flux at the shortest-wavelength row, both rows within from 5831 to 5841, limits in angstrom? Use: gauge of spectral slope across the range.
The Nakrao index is 0.4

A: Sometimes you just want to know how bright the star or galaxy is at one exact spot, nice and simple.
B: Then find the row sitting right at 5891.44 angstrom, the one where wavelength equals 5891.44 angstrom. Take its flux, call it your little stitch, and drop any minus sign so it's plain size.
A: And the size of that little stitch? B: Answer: 17.0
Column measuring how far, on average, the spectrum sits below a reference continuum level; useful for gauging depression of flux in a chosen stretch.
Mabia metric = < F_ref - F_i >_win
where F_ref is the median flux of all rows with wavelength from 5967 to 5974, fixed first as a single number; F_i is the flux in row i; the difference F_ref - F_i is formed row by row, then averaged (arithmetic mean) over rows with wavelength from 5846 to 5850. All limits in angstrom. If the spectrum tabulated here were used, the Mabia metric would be 0.3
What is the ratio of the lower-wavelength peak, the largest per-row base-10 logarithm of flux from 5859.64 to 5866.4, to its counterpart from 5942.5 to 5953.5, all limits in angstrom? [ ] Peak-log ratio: 1.001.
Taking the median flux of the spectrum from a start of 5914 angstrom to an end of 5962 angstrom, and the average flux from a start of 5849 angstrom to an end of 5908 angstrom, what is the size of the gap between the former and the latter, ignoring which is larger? 1.7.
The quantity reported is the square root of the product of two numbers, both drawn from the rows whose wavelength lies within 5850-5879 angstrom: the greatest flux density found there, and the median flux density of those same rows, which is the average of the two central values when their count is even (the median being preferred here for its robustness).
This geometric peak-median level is 26.3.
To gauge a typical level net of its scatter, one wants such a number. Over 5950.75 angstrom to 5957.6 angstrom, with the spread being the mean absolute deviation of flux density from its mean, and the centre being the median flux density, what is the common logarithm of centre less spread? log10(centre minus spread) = 1.38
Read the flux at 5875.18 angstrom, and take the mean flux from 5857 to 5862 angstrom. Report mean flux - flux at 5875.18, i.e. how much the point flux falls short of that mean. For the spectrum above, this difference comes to -1.7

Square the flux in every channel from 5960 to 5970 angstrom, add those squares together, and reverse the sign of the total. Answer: -4805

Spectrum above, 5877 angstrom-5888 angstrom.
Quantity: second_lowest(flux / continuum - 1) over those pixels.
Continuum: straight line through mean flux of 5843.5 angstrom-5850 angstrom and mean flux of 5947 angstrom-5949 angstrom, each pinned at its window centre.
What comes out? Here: -0.098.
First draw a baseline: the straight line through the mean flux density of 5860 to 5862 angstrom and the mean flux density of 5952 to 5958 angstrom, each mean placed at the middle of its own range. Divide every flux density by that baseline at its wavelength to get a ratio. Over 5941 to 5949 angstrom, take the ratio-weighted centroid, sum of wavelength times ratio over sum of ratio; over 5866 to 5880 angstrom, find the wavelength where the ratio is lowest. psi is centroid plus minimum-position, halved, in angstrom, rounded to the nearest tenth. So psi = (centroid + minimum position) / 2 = 5906.2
